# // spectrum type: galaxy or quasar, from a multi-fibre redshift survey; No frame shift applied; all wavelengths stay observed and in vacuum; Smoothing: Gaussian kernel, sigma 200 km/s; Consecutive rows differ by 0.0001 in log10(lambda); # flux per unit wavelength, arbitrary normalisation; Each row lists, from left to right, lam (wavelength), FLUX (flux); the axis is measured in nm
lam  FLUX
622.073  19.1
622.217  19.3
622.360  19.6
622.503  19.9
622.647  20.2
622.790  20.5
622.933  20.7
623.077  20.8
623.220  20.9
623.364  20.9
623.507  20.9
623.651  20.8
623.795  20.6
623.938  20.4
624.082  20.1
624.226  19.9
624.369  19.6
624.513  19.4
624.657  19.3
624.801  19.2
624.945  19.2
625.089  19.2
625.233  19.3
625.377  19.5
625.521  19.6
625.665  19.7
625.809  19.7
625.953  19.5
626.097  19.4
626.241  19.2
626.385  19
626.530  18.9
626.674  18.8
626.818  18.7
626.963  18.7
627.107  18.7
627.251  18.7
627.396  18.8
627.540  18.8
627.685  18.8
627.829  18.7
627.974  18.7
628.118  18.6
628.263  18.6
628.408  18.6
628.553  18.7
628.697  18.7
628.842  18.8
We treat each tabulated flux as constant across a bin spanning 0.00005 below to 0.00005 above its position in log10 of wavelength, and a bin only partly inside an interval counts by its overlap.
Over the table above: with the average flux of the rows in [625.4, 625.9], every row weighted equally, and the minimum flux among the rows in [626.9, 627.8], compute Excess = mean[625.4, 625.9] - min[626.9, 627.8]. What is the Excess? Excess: 1.0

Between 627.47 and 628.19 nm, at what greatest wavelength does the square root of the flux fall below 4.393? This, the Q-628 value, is 628.118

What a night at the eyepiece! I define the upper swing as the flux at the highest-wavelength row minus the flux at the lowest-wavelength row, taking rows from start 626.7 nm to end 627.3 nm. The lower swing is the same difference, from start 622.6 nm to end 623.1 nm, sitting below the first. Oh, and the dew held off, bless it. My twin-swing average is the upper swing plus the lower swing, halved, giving 0.3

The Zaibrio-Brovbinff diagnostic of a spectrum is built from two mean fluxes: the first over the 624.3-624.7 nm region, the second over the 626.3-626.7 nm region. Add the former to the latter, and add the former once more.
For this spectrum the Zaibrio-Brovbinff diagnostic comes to 57.8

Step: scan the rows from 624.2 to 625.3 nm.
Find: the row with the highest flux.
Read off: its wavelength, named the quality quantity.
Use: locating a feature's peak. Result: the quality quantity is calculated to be 624.226 nm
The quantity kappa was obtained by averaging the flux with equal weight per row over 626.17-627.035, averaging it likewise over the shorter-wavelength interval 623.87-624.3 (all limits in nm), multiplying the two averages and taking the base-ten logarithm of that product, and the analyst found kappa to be 2.58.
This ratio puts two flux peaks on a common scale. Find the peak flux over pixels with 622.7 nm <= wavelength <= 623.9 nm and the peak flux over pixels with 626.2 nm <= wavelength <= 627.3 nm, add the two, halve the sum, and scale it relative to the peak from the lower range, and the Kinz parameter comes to 0.959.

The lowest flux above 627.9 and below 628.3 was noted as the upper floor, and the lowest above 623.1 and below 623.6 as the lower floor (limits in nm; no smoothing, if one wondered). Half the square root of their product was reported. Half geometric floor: 9.86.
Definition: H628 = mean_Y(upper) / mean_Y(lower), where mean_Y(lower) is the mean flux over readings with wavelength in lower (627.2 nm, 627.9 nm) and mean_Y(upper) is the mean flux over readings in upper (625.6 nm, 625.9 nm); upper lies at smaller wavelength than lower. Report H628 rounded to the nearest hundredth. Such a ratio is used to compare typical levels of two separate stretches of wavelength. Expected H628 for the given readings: 1.05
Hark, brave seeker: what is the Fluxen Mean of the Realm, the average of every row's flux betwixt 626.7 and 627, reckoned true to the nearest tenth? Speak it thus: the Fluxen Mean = 18.7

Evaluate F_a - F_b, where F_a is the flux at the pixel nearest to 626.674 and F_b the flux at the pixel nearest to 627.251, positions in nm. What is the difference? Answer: 0.1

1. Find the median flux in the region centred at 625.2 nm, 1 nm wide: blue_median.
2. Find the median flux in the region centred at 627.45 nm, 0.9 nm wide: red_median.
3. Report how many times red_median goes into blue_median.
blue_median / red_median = 1.03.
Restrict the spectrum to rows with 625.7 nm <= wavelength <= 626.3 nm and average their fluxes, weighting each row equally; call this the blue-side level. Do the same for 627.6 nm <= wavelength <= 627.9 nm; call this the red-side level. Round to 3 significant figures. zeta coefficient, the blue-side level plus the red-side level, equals 38.2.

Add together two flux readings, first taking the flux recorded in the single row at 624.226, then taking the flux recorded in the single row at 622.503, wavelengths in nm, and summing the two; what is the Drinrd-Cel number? 39.8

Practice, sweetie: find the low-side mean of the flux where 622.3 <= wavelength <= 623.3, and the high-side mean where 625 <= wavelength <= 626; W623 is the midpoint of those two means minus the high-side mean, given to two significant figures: 0.44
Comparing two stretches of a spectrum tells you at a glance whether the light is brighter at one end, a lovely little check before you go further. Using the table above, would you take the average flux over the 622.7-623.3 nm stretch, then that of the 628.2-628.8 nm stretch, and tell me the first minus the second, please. 2.1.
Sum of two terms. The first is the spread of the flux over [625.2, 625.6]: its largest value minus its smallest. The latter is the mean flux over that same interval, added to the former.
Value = 19.8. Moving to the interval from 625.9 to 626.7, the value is 19.8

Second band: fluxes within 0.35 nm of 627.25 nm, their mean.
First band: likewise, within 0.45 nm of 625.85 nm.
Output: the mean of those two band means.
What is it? 19.1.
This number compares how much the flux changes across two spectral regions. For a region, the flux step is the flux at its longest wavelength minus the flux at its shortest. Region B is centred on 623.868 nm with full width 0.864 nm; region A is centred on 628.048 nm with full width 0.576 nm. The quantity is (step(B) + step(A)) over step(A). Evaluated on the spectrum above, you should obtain 11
